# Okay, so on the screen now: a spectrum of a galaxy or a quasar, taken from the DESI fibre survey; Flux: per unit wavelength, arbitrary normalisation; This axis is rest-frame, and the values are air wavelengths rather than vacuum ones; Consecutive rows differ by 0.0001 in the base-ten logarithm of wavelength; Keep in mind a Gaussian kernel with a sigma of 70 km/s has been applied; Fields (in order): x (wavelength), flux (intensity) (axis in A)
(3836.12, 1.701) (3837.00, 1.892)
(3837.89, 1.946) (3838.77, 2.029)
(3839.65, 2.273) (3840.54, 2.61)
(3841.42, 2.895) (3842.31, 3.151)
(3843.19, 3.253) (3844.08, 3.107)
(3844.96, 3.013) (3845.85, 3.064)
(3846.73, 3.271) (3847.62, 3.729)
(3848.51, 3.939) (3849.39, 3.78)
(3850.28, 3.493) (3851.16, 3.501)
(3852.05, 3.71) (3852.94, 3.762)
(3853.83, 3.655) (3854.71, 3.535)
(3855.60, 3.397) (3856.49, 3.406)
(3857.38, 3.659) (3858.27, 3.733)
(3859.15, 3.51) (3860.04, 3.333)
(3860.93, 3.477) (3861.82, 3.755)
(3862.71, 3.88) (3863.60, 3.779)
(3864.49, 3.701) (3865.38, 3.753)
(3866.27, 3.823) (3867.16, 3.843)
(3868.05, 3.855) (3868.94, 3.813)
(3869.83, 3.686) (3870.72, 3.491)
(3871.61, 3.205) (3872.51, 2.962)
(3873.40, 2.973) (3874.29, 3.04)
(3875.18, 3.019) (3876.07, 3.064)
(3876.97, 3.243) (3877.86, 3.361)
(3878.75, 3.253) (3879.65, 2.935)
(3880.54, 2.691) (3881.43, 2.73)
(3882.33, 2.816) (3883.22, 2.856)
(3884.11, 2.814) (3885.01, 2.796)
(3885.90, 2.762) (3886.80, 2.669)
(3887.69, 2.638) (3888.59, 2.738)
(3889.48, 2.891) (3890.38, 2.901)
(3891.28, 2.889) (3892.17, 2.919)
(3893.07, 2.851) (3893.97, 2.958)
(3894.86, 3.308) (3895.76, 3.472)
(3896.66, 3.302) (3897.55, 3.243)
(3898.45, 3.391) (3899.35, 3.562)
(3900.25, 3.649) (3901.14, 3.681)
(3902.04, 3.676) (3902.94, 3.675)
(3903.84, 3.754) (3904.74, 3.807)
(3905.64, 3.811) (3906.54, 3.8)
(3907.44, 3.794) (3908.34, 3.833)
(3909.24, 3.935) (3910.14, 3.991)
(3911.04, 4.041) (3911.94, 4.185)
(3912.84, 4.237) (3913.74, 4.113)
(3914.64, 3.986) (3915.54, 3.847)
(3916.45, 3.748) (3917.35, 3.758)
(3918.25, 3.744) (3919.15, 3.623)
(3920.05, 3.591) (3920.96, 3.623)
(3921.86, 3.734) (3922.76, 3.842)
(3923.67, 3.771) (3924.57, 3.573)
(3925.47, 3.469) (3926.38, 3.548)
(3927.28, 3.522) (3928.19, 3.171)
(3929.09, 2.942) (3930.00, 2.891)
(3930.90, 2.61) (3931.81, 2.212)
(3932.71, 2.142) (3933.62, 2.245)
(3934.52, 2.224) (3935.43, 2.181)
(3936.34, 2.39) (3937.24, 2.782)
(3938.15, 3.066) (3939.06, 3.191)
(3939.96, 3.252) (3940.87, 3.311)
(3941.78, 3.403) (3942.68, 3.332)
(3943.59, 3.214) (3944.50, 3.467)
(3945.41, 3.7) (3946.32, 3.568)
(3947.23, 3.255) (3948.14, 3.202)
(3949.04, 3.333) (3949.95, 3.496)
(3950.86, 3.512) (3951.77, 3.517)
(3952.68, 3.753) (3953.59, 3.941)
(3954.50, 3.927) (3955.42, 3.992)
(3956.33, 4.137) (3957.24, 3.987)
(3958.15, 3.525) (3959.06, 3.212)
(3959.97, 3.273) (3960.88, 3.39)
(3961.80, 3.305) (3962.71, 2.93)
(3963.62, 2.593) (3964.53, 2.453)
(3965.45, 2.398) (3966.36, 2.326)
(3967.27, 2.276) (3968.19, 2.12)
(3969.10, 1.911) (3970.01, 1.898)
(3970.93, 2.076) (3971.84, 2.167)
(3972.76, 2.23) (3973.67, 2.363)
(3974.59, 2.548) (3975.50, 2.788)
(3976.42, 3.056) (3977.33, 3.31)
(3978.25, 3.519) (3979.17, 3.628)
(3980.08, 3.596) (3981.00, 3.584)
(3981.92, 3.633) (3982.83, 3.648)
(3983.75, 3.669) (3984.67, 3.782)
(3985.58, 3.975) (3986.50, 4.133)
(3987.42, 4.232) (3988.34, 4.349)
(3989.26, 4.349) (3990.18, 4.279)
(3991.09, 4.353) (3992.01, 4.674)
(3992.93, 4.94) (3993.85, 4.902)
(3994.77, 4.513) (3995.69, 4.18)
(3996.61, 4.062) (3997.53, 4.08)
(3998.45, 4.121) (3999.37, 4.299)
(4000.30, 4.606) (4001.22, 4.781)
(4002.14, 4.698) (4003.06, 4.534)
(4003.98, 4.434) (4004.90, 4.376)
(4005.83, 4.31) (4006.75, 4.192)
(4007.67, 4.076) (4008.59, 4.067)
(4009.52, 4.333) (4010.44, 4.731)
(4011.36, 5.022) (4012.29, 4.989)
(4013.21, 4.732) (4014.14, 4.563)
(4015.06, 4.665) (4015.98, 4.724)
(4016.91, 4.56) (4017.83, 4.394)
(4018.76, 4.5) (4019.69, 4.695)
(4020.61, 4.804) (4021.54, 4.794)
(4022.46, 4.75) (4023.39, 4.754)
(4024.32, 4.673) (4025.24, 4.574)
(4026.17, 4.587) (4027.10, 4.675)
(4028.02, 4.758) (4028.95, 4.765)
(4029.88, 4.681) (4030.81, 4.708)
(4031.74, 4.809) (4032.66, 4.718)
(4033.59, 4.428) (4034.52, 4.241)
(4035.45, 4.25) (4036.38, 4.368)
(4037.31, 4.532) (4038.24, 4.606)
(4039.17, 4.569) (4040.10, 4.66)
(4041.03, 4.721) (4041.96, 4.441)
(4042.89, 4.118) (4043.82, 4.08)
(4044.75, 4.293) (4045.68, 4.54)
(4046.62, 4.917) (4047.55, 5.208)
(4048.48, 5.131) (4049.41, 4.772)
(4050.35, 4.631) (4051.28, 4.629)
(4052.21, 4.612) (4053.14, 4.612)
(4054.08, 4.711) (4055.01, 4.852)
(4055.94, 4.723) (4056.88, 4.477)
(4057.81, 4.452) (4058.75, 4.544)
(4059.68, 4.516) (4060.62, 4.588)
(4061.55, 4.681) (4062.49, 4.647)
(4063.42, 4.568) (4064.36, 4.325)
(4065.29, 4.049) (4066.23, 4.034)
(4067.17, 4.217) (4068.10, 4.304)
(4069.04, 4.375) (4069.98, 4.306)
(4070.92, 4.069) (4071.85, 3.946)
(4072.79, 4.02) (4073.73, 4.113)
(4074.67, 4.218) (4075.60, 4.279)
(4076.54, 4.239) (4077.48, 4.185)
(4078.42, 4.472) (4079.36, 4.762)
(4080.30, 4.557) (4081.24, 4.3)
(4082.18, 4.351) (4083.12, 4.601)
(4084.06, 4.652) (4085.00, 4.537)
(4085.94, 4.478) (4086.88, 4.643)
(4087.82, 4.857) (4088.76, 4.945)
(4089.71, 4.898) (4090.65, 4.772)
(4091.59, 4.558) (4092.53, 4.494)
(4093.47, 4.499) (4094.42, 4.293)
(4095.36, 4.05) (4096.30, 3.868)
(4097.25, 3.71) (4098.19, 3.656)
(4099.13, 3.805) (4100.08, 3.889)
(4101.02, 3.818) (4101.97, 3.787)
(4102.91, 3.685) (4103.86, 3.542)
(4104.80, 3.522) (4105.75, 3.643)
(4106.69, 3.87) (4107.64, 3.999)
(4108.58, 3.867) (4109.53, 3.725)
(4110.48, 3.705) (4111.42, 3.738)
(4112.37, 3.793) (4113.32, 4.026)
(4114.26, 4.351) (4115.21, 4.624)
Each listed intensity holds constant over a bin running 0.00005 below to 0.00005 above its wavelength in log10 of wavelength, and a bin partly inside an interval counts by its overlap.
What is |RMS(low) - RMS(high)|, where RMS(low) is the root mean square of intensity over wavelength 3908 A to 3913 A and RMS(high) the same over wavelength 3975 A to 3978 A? 1.0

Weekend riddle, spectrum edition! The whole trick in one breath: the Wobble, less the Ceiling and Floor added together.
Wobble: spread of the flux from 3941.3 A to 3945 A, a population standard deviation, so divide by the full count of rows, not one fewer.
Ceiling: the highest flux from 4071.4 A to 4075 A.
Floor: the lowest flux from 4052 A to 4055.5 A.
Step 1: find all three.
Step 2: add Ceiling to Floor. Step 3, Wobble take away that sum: -8.7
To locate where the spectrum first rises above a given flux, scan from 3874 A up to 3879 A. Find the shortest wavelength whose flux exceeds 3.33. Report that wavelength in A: 3877.86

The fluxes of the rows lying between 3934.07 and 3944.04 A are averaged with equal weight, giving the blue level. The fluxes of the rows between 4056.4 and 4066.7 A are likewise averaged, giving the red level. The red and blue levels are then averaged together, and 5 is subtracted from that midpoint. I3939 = -1.31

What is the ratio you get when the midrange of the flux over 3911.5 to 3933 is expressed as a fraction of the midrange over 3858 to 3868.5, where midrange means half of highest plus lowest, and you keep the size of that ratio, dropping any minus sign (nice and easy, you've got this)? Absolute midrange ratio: 0.88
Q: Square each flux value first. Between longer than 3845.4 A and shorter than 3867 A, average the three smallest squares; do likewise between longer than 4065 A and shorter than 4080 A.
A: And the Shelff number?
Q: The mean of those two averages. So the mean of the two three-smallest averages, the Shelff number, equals 13.2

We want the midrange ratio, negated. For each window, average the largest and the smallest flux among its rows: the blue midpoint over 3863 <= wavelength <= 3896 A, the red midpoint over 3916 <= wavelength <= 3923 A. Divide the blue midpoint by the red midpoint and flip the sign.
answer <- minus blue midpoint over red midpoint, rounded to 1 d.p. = -0.9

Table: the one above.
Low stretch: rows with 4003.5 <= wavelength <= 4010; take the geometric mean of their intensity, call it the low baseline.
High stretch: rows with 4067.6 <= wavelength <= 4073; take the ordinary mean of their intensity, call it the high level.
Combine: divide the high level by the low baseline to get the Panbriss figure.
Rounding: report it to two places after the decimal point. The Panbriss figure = 0.98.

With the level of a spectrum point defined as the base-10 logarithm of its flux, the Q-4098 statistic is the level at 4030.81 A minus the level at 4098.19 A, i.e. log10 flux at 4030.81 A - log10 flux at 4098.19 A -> 0.11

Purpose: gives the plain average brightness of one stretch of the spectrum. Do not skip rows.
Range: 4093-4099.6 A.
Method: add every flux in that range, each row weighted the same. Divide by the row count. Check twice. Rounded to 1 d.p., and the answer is 4.0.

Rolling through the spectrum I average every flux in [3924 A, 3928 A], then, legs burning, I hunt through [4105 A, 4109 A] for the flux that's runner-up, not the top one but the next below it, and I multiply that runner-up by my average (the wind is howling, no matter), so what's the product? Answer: 14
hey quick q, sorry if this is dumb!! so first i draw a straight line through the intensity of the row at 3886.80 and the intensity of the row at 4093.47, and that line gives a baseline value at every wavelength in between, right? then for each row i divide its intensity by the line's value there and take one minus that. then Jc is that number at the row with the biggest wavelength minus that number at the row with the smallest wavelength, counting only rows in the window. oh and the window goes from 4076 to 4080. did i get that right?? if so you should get -0.11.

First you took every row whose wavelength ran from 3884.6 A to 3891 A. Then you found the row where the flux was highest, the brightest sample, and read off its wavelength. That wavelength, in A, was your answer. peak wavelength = 3890.38 A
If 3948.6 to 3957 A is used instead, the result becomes 3956.33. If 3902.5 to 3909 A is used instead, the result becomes 3908.34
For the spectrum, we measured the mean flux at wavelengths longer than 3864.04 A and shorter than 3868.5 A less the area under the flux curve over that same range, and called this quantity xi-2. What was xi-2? -13.1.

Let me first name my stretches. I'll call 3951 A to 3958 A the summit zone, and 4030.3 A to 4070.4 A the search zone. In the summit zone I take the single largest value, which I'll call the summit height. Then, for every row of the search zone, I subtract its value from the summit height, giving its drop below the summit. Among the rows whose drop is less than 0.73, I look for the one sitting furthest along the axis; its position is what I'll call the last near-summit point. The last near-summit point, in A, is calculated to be 4069.98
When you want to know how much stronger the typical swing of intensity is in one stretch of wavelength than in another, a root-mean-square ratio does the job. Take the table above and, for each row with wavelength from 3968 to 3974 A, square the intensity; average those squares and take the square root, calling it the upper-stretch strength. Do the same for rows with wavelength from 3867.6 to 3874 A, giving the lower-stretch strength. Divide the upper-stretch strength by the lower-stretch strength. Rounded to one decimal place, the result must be 0.6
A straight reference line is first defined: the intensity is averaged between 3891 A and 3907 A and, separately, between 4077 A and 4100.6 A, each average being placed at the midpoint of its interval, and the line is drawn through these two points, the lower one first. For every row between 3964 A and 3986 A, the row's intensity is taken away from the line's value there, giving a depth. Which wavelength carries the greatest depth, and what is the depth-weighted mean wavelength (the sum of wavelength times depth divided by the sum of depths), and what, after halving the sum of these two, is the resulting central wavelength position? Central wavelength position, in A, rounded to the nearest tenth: 3970.5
